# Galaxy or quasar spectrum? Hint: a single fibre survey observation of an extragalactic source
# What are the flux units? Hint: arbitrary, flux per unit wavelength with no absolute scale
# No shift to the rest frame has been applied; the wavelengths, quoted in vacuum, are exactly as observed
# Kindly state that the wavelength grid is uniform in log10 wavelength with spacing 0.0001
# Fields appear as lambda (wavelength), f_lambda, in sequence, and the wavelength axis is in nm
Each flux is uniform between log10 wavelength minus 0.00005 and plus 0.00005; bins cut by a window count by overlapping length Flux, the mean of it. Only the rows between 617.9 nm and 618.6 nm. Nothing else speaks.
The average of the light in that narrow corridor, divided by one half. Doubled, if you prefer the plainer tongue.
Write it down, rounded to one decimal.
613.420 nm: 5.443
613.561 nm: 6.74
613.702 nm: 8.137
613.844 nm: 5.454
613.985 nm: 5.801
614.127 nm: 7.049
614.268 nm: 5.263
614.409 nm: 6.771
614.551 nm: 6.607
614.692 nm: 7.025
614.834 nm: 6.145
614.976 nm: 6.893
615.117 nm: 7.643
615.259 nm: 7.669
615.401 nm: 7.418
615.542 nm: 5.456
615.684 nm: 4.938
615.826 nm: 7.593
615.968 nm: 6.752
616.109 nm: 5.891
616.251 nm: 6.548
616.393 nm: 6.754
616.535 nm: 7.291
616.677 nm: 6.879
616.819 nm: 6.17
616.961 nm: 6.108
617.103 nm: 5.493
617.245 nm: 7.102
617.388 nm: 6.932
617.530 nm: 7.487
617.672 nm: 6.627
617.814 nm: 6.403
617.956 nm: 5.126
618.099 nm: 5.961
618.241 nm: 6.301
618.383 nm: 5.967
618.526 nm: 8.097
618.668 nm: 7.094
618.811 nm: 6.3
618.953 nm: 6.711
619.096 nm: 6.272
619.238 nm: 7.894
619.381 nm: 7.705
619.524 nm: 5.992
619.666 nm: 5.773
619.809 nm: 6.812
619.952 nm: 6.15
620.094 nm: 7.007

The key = 12.6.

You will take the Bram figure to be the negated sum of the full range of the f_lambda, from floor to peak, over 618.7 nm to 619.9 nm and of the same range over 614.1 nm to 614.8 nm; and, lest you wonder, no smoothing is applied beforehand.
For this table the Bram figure -3.9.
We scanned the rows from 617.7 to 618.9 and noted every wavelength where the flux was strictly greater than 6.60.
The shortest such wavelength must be 618.526 nm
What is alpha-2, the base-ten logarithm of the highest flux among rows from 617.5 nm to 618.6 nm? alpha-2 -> 0.908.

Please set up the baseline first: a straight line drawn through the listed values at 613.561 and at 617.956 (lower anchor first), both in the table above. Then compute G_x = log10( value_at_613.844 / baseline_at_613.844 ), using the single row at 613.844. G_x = -0.09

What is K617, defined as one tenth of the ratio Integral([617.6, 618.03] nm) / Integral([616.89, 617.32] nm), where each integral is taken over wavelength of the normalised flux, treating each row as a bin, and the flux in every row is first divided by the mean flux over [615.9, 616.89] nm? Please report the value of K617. 0.097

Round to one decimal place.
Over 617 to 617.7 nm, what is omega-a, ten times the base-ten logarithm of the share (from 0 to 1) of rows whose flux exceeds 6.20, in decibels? -1.0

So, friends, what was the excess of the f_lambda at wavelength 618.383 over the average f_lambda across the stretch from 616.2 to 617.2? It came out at -0.5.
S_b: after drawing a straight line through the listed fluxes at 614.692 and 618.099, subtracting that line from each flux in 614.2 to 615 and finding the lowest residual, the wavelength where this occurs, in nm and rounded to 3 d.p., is 614.268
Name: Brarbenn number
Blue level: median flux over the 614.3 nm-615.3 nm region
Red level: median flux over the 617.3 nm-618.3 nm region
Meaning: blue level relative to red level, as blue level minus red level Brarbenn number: 0.5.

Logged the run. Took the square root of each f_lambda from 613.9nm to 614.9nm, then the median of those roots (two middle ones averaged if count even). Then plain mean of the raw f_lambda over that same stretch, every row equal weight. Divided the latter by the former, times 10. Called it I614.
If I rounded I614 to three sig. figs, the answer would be 24.8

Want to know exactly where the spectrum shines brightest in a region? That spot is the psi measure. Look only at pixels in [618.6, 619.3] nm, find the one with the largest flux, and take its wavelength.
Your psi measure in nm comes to 619.238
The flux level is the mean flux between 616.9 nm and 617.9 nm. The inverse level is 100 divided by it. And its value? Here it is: 15.2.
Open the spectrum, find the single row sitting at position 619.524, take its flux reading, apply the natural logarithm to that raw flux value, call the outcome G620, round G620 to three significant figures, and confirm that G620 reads 1.79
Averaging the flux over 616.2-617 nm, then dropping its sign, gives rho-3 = 6.6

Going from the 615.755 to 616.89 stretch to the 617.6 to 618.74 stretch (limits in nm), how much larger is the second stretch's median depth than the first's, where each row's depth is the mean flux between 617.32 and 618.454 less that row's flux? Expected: 0.40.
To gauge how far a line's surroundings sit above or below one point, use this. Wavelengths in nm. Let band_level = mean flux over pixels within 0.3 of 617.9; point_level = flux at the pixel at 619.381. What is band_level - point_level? -1.7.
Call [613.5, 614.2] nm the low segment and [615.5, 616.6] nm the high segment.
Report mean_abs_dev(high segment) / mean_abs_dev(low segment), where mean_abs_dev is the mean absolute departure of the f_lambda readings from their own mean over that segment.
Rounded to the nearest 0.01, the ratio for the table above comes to 0.91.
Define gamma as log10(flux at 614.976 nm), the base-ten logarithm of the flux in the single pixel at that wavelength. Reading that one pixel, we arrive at 0.838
